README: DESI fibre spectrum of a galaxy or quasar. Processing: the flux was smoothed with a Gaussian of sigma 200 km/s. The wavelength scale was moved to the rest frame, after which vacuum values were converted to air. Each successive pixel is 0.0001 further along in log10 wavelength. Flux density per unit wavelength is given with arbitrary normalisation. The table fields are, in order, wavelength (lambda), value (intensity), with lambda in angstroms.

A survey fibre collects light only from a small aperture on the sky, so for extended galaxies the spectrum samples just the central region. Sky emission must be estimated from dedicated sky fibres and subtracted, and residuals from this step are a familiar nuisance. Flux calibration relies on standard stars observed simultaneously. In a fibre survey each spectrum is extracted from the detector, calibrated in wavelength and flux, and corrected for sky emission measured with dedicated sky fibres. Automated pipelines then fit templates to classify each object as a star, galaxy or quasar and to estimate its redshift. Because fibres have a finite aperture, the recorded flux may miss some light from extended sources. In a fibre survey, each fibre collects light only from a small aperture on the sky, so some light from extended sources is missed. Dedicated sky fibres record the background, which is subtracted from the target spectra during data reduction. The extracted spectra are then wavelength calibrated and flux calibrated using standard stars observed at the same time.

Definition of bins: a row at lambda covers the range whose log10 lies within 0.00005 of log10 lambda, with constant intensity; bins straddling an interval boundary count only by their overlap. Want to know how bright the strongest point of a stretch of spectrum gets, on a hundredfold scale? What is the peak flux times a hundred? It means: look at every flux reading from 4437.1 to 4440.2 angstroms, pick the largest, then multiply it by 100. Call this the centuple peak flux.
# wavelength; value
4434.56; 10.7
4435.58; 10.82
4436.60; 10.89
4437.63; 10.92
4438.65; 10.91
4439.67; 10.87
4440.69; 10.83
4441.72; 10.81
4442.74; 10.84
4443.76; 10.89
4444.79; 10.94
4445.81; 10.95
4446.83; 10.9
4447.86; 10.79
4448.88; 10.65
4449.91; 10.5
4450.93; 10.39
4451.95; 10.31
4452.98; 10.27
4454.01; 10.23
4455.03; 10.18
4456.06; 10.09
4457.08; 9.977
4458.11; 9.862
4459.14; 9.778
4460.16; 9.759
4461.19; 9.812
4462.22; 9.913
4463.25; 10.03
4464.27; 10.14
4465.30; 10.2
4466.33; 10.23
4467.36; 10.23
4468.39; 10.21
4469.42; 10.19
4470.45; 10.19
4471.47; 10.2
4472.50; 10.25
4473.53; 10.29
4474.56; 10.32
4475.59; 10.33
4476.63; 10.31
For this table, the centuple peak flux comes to 1092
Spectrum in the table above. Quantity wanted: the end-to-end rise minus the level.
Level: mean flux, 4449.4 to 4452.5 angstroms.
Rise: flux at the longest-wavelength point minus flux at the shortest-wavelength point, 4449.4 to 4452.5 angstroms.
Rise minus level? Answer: -10.6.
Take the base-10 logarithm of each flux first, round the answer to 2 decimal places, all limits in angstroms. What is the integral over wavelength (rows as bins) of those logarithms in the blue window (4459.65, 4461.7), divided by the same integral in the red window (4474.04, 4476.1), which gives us 0.97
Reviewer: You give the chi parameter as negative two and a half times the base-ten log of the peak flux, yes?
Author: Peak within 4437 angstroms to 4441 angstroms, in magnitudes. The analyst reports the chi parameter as -2.60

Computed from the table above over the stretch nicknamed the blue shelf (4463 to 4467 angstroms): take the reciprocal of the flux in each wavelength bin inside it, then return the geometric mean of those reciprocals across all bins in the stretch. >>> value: 0.099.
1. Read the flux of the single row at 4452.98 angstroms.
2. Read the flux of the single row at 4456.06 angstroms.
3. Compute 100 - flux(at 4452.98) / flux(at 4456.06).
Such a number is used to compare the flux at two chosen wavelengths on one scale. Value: 98.98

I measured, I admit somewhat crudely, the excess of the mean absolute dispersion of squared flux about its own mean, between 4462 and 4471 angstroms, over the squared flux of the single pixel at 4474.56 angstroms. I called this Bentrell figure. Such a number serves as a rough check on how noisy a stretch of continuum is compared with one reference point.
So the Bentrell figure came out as -105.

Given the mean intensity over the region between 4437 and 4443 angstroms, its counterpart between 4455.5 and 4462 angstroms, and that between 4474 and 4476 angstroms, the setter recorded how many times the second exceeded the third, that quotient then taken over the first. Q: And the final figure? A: 0.0881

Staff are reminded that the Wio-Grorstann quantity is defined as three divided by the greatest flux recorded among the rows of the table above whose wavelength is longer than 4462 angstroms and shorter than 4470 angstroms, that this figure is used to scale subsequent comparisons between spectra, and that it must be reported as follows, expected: 0.293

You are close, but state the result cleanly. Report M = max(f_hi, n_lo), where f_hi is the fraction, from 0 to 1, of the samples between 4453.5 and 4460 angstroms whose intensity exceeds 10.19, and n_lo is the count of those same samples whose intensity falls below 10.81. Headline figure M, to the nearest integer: 6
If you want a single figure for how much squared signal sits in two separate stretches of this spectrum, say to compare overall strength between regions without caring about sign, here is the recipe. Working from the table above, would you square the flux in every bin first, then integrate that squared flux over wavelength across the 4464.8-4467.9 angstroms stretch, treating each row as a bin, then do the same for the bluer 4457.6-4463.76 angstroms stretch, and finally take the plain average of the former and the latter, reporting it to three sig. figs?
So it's 461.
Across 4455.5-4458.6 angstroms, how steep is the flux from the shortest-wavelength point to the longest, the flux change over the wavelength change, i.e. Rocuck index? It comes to -0.11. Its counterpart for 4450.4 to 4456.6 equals -0.06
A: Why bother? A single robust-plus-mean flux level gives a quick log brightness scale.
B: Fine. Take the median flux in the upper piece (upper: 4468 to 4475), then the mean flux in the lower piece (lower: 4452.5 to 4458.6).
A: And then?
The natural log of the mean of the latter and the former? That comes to 2.32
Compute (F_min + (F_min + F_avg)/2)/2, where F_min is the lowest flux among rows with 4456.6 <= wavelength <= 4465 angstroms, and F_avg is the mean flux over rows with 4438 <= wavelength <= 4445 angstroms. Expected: 10.0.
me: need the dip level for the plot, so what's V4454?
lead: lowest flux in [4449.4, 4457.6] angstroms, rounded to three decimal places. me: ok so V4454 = 9.977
